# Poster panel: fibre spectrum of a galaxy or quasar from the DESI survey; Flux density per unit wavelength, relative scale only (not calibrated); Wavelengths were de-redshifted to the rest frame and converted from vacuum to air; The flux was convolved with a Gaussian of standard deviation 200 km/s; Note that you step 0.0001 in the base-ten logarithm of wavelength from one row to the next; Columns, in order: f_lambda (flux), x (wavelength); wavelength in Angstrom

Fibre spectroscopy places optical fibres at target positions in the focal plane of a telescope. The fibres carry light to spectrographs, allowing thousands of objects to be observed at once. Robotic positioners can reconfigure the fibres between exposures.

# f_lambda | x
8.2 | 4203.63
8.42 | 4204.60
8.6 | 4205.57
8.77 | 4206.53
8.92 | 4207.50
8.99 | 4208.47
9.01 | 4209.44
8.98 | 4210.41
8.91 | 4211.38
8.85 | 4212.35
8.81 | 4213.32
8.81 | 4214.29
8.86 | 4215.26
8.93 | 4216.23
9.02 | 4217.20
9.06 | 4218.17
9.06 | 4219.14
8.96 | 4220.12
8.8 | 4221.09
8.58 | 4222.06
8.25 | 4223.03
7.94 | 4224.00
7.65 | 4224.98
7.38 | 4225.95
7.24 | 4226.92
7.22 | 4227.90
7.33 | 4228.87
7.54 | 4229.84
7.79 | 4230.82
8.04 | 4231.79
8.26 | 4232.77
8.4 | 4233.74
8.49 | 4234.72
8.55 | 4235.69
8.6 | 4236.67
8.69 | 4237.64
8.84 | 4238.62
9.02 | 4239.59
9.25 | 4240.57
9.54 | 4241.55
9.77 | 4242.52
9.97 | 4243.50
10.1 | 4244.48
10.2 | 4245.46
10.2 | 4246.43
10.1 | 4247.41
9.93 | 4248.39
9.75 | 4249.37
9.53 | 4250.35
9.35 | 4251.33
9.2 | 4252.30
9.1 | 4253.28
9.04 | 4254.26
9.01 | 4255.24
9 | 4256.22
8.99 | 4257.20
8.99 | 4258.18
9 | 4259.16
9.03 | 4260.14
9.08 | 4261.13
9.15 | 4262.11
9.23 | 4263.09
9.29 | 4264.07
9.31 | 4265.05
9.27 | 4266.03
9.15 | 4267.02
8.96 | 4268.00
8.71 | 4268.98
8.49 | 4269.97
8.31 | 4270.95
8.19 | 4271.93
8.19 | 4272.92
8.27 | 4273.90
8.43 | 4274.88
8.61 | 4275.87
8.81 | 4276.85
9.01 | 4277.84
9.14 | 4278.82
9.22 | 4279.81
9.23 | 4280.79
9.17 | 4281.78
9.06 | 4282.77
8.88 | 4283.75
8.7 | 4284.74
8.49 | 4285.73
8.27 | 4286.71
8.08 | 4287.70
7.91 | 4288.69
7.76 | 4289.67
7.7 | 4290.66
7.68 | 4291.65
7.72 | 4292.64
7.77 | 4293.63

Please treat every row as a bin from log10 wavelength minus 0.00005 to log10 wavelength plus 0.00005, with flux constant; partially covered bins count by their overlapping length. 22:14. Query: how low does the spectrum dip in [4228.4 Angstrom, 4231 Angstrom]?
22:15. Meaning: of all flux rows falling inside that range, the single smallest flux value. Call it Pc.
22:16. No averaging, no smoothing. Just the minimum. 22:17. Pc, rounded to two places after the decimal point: 7.33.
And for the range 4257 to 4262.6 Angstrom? 8.99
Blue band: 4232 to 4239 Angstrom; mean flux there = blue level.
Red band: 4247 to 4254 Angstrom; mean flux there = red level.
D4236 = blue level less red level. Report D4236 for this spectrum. -1.0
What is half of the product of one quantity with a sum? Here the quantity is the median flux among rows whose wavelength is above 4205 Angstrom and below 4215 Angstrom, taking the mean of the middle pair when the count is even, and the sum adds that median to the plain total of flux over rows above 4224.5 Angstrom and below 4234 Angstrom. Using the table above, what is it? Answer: 381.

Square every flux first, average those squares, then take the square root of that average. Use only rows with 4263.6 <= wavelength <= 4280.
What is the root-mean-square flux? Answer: 8.80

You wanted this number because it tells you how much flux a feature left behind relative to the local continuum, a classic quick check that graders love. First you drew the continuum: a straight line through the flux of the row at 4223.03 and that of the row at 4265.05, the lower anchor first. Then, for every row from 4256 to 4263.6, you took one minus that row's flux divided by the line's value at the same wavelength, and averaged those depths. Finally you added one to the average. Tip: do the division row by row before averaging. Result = 1.013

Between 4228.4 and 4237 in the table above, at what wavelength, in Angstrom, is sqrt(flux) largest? 4236.67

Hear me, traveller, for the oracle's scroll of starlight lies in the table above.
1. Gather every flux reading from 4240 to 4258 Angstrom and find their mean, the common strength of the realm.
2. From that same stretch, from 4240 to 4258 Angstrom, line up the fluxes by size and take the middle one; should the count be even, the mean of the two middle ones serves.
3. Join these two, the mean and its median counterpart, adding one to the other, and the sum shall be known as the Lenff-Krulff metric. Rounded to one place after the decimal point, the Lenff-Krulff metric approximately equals 19.1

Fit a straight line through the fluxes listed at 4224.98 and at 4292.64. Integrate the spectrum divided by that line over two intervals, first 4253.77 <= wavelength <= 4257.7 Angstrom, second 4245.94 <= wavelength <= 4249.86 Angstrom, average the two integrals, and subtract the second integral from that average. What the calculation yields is -0.25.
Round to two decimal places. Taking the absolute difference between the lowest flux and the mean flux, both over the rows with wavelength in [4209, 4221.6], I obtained 0.13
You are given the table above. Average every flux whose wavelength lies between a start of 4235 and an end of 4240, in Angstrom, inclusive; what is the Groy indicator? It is 8.7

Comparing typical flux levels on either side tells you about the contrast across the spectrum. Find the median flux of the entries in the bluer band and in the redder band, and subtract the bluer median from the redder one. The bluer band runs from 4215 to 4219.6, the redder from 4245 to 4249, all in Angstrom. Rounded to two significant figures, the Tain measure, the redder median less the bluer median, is 1.1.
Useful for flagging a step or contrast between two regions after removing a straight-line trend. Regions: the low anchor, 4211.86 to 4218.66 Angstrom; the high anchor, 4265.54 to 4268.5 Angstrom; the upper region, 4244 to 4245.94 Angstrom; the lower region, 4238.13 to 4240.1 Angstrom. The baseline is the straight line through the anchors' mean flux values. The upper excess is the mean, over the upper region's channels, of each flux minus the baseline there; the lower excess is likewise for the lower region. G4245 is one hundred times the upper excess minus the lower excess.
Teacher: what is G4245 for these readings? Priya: 119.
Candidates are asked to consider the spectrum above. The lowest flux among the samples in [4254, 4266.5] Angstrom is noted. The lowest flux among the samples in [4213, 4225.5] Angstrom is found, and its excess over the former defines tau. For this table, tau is -1.3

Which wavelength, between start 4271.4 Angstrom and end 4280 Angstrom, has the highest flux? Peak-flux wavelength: 4279.81 Angstrom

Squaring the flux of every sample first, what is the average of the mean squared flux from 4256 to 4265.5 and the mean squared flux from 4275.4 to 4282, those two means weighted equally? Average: 82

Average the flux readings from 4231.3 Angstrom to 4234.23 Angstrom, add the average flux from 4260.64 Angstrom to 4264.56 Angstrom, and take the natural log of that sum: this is 2.86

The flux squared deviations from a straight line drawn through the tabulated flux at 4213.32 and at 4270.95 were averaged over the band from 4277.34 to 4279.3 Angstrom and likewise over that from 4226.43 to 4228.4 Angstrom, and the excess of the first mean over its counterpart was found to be -1.4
